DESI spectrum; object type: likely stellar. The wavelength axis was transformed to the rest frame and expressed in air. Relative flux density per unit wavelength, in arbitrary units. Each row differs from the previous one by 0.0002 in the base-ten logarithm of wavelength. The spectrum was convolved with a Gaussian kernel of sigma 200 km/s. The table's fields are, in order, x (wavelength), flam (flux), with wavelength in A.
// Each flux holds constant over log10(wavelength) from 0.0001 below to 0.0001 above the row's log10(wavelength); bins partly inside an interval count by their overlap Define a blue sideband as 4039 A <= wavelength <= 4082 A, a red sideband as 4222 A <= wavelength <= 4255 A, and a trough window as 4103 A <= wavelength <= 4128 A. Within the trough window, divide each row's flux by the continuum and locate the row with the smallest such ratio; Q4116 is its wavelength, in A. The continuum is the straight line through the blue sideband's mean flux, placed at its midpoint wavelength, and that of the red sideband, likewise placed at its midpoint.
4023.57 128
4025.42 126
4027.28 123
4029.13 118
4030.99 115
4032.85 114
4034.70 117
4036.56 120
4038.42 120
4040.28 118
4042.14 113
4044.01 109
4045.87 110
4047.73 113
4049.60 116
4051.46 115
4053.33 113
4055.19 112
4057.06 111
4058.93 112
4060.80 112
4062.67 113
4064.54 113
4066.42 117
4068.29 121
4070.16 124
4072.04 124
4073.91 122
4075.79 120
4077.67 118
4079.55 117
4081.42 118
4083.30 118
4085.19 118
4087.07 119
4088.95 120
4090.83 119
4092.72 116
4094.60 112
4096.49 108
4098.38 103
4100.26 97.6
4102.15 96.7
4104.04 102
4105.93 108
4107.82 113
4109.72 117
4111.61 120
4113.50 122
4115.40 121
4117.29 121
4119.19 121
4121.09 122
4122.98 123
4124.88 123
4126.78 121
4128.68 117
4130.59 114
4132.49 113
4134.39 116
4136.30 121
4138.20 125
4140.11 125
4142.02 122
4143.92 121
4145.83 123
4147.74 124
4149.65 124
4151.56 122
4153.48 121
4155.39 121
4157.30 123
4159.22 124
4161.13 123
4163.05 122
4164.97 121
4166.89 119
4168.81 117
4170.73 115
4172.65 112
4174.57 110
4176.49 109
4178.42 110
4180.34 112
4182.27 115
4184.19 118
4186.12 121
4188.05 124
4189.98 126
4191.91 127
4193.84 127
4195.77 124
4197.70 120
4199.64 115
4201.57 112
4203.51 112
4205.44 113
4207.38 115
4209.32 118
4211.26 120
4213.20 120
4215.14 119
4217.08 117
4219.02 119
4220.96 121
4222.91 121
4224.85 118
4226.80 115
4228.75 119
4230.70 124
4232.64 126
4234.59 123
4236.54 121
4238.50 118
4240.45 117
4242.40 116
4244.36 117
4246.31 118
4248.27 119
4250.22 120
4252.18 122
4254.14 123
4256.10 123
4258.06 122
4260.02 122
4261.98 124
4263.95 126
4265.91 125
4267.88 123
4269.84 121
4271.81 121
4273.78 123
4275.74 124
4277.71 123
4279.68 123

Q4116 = 4104.04 A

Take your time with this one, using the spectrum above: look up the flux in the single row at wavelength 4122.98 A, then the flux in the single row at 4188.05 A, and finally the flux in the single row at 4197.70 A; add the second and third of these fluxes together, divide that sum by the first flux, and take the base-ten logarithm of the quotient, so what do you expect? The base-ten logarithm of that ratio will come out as 0.297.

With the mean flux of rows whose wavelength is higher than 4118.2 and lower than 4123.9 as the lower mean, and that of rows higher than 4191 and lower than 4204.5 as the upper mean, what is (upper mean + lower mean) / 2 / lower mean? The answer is 0.99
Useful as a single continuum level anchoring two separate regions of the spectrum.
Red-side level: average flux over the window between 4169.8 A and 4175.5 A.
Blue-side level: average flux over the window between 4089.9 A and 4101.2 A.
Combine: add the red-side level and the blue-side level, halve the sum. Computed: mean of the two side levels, 111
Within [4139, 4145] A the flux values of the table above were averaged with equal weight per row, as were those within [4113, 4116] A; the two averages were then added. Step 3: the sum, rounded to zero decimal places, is 244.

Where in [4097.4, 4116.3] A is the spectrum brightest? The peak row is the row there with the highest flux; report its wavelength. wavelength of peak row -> 4113.50 A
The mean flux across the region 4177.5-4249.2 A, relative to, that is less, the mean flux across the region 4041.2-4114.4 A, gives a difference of 4.7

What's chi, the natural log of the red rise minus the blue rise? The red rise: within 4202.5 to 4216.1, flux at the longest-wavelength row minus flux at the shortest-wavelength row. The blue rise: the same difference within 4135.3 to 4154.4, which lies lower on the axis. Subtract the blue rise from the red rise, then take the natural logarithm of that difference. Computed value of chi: 1.9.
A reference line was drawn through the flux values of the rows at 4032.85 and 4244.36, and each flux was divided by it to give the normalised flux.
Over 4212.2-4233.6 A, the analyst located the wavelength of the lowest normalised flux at 4226.80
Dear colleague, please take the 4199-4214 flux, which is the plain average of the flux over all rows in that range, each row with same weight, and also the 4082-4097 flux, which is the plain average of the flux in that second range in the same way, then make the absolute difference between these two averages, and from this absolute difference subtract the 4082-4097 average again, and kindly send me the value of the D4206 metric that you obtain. -116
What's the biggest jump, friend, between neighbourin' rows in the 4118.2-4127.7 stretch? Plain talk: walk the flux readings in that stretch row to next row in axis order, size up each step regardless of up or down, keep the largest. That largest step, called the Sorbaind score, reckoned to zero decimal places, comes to 2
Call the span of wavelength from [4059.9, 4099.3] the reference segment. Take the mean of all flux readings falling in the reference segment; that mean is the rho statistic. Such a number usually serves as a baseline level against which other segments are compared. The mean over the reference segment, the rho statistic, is 117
